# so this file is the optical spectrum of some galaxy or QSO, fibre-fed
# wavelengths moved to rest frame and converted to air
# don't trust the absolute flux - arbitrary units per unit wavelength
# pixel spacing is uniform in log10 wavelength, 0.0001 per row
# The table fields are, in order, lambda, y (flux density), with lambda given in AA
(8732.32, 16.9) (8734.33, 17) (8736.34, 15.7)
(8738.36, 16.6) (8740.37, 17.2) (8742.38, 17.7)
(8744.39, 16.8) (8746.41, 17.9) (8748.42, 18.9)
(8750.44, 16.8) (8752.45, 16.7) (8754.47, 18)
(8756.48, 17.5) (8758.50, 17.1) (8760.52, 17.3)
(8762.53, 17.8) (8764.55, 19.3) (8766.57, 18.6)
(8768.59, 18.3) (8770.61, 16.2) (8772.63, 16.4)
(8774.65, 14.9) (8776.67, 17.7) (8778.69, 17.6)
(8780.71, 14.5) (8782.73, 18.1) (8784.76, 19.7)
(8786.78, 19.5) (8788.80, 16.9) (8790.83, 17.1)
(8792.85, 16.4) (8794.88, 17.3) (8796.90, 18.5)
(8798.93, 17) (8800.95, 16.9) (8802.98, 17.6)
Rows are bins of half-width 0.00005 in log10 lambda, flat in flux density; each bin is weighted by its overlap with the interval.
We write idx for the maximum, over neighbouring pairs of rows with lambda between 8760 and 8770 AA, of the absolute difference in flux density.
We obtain 1.5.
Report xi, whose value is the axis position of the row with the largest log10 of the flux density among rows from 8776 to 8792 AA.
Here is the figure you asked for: 8784.76 AA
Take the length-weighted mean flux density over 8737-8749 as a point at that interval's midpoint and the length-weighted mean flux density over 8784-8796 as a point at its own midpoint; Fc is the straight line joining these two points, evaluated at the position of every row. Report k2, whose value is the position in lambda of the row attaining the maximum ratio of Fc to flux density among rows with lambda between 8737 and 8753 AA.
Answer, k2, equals 8752.45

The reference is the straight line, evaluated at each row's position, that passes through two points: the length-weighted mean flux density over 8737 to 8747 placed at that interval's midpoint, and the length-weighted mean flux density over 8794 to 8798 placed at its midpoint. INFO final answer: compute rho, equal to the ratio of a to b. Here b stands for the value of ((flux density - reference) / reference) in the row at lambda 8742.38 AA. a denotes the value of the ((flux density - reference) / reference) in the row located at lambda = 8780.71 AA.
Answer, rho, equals -5.7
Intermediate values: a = -0.18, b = 0.03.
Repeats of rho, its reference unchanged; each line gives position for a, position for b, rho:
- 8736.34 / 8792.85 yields 1.0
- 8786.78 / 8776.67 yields 26.4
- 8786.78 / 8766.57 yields 1.5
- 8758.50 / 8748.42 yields -0.2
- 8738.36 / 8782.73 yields -1.4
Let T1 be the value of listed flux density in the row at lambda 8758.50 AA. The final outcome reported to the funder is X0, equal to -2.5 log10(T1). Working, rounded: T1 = 17.1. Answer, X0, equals -3.08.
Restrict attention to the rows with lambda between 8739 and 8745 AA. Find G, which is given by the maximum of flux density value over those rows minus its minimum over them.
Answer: 0.9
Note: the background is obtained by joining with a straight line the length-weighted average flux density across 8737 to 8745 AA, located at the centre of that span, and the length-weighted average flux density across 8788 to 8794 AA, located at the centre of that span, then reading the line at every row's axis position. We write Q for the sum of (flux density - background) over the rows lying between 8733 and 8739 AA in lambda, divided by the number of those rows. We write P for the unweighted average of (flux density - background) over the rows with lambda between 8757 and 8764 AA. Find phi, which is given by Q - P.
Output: -1.08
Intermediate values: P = 0.46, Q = -0.62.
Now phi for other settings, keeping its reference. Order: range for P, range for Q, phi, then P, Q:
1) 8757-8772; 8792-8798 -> -0.25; 0.88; 0.63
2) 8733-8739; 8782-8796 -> 1.68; -0.62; 1.06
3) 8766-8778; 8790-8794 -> -0.17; 0.13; -0.03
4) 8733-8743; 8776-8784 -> 0.33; -0.20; 0.13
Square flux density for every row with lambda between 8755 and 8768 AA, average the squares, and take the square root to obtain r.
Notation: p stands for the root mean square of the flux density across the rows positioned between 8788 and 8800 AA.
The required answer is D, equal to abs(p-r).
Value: 0.74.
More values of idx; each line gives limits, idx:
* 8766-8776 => 2.1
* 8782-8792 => 2.6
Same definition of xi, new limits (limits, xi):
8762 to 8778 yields 8764.55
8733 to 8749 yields 8748.42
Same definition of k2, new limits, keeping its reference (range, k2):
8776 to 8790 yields 8780.71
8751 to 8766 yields 8752.45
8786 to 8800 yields 8792.85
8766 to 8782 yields 8780.71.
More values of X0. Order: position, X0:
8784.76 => -3.24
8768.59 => -3.16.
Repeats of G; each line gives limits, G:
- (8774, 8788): 5.2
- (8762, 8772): 3.1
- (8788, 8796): 0.9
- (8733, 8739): 1.3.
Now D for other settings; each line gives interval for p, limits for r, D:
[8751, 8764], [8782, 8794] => 0.59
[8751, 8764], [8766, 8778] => 0.34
